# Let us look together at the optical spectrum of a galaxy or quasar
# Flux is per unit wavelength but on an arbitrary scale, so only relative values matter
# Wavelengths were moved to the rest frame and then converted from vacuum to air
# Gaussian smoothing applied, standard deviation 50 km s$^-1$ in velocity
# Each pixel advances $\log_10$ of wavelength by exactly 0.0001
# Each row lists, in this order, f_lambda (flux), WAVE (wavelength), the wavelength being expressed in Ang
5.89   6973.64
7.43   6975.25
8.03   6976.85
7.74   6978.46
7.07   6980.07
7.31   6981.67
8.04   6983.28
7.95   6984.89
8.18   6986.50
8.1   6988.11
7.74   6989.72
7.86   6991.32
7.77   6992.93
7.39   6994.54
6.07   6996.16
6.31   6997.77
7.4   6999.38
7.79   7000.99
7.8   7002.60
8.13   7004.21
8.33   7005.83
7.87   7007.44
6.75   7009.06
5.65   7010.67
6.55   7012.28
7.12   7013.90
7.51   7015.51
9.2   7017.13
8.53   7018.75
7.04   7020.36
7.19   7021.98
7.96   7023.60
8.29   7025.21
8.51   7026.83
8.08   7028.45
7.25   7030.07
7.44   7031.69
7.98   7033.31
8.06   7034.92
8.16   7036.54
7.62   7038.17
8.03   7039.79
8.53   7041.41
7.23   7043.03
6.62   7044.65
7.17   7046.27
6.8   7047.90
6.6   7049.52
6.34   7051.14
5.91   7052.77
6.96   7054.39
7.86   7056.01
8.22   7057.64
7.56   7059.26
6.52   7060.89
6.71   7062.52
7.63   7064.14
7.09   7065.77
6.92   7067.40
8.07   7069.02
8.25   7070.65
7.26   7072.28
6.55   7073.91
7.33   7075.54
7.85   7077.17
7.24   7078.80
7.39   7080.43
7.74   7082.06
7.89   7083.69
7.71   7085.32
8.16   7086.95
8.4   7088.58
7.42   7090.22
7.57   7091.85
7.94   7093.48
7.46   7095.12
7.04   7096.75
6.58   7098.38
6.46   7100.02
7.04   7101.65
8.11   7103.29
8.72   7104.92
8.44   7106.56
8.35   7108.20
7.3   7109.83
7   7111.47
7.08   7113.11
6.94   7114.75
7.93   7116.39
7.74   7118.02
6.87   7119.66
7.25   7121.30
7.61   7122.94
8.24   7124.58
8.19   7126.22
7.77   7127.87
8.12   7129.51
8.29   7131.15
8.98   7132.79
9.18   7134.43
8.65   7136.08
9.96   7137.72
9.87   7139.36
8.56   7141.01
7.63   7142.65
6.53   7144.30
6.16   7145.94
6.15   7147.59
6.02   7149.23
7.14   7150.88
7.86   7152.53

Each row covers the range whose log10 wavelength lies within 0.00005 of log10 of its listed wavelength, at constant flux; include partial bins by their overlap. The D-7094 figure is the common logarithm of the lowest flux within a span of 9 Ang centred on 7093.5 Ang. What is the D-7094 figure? 0.85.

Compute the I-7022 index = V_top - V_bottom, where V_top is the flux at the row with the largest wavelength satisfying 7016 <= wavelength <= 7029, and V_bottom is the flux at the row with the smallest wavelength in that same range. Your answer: -1.1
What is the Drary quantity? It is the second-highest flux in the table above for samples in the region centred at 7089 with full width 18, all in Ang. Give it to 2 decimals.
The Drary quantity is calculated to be 8.16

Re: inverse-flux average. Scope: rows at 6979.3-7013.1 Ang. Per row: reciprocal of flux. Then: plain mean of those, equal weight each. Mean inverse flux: 0.136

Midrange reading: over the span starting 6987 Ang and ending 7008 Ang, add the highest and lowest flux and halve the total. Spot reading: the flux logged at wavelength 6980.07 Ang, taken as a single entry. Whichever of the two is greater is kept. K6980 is 7.2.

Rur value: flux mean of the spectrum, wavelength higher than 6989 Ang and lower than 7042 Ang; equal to 7.63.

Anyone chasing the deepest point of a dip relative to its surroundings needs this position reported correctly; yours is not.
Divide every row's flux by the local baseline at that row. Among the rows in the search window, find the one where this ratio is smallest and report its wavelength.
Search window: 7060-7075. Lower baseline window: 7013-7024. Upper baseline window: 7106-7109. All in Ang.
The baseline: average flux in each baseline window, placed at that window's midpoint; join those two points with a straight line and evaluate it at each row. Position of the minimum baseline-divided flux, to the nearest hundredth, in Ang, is 7073.91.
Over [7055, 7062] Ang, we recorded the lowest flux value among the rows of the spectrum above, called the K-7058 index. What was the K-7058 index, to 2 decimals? 6.52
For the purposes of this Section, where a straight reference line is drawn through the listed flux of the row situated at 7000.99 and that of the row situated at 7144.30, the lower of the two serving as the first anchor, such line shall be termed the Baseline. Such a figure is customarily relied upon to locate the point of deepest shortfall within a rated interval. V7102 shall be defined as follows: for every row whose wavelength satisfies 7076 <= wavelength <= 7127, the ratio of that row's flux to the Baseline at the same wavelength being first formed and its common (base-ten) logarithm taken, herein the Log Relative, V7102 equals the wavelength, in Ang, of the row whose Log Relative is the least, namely 7100.02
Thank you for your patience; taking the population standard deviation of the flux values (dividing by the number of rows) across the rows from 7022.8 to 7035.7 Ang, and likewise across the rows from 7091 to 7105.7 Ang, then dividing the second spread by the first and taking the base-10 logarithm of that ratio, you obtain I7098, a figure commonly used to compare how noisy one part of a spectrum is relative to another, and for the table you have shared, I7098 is 0.25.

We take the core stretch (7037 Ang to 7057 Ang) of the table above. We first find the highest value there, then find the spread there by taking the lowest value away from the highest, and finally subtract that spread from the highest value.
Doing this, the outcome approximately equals 5.9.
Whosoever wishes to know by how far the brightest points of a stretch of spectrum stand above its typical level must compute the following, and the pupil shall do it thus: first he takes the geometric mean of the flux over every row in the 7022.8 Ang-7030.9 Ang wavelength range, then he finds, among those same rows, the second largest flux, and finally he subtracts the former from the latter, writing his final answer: 0.28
